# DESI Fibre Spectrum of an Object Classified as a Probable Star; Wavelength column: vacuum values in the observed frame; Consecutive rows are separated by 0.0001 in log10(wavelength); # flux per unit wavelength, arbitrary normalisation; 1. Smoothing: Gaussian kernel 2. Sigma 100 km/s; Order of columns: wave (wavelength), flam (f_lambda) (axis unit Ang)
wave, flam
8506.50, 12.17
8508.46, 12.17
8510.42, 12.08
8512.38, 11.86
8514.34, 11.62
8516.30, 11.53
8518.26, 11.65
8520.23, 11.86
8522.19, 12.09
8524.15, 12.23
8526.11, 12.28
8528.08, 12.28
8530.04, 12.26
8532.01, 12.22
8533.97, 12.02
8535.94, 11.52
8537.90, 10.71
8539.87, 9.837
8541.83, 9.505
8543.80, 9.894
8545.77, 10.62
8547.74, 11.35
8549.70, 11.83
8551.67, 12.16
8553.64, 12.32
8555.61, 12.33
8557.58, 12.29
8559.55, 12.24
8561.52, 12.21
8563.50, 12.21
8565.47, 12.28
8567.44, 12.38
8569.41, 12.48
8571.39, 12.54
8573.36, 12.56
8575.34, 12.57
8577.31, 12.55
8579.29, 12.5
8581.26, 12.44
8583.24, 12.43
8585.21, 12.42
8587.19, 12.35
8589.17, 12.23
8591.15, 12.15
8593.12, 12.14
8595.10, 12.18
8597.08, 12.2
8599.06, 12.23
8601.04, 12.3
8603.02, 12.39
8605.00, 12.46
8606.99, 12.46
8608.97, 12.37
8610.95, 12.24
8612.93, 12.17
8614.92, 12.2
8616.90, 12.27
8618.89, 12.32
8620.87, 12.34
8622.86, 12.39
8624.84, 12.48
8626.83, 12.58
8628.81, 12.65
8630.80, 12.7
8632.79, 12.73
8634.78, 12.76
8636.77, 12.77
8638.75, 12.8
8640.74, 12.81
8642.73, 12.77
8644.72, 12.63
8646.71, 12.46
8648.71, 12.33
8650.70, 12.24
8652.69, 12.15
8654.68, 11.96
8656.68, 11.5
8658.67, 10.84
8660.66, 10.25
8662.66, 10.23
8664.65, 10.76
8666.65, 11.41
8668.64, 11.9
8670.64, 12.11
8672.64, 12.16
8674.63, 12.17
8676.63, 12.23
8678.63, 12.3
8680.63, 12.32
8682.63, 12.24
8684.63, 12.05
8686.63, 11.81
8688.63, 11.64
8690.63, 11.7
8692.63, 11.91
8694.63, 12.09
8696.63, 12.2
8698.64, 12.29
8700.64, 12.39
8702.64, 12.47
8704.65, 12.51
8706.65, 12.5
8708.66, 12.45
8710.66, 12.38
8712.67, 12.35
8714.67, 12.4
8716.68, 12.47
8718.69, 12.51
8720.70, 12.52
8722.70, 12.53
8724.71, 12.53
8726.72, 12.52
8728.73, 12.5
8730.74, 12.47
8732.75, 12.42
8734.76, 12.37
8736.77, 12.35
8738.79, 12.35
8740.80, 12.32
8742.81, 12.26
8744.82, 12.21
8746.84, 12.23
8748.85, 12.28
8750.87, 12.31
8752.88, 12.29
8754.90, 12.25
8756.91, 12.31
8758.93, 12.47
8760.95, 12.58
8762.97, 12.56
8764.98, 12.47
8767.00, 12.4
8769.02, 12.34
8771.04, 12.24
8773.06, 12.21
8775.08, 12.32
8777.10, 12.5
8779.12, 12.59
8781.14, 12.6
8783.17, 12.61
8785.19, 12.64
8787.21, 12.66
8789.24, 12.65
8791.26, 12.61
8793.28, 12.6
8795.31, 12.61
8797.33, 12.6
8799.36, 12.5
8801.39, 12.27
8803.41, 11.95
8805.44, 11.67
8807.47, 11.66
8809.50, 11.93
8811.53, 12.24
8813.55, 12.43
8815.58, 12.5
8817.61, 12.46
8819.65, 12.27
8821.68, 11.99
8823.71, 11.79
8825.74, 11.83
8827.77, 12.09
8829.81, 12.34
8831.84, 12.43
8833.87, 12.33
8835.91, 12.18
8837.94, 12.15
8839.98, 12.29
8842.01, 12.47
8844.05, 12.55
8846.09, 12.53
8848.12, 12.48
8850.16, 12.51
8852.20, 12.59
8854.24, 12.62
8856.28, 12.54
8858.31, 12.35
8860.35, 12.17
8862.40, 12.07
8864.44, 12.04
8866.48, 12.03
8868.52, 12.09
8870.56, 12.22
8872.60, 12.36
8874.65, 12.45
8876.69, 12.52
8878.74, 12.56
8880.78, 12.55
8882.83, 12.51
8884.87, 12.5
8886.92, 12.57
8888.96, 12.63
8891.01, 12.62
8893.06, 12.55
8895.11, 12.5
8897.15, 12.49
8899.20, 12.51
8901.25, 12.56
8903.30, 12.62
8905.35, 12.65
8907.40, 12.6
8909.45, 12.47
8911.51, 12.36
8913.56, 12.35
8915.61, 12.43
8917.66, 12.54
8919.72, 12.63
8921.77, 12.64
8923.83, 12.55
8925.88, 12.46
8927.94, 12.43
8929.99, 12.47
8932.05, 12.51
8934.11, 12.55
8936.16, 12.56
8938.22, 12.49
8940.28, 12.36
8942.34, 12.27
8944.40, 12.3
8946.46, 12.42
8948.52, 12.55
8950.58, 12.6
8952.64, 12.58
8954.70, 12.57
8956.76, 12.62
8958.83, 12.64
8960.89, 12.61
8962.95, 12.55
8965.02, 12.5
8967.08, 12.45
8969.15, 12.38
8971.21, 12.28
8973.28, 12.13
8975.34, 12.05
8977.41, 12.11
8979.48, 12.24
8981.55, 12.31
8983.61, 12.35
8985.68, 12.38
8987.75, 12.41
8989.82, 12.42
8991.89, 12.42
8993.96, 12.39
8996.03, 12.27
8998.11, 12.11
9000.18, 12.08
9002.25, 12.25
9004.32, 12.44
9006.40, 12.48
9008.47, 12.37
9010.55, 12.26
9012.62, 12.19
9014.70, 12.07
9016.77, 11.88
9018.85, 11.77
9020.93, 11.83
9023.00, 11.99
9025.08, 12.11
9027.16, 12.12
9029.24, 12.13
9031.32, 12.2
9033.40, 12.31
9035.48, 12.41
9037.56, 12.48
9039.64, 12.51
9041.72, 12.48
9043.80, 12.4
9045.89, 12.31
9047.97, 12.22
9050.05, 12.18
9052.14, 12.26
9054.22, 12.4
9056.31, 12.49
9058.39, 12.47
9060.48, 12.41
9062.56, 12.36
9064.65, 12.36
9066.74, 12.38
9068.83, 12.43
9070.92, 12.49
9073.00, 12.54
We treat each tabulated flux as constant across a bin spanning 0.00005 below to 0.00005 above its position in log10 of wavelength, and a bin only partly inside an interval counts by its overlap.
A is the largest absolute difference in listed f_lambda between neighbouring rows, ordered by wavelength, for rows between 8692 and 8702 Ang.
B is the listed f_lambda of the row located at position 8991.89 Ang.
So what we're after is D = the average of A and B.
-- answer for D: 6.30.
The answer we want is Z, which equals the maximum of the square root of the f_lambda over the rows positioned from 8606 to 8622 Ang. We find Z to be 3.530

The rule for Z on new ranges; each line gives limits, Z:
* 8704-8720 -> 3.537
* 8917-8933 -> 3.555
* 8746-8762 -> 3.547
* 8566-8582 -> 3.545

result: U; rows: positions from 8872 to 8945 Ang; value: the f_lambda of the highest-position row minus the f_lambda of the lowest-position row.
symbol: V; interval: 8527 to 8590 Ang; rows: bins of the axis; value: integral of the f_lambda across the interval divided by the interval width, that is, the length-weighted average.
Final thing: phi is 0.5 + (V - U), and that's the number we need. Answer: 12.5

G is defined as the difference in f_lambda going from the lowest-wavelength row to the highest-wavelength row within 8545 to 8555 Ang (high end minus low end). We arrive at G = 1.7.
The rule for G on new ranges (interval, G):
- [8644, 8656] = -0.7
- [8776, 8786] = 0.1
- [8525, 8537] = -0.8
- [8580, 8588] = -0.1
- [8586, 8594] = -0.2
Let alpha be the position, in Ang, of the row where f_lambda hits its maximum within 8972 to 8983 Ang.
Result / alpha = 8981.55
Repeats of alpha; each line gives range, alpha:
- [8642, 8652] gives 8642.73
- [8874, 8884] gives 8878.74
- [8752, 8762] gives 8760.95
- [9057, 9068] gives 9058.39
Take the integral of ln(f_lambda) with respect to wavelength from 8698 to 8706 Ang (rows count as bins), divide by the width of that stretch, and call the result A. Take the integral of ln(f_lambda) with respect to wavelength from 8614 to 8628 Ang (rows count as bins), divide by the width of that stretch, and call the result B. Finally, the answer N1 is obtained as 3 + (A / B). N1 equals 4.00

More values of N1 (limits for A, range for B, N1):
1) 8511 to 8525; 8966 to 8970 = 3.98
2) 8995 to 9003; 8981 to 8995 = 3.99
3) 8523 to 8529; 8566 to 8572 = 3.99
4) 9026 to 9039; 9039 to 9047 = 4.00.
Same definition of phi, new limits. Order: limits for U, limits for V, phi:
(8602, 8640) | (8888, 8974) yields 12.6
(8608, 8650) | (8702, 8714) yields 13.0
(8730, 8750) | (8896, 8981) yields 13.2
